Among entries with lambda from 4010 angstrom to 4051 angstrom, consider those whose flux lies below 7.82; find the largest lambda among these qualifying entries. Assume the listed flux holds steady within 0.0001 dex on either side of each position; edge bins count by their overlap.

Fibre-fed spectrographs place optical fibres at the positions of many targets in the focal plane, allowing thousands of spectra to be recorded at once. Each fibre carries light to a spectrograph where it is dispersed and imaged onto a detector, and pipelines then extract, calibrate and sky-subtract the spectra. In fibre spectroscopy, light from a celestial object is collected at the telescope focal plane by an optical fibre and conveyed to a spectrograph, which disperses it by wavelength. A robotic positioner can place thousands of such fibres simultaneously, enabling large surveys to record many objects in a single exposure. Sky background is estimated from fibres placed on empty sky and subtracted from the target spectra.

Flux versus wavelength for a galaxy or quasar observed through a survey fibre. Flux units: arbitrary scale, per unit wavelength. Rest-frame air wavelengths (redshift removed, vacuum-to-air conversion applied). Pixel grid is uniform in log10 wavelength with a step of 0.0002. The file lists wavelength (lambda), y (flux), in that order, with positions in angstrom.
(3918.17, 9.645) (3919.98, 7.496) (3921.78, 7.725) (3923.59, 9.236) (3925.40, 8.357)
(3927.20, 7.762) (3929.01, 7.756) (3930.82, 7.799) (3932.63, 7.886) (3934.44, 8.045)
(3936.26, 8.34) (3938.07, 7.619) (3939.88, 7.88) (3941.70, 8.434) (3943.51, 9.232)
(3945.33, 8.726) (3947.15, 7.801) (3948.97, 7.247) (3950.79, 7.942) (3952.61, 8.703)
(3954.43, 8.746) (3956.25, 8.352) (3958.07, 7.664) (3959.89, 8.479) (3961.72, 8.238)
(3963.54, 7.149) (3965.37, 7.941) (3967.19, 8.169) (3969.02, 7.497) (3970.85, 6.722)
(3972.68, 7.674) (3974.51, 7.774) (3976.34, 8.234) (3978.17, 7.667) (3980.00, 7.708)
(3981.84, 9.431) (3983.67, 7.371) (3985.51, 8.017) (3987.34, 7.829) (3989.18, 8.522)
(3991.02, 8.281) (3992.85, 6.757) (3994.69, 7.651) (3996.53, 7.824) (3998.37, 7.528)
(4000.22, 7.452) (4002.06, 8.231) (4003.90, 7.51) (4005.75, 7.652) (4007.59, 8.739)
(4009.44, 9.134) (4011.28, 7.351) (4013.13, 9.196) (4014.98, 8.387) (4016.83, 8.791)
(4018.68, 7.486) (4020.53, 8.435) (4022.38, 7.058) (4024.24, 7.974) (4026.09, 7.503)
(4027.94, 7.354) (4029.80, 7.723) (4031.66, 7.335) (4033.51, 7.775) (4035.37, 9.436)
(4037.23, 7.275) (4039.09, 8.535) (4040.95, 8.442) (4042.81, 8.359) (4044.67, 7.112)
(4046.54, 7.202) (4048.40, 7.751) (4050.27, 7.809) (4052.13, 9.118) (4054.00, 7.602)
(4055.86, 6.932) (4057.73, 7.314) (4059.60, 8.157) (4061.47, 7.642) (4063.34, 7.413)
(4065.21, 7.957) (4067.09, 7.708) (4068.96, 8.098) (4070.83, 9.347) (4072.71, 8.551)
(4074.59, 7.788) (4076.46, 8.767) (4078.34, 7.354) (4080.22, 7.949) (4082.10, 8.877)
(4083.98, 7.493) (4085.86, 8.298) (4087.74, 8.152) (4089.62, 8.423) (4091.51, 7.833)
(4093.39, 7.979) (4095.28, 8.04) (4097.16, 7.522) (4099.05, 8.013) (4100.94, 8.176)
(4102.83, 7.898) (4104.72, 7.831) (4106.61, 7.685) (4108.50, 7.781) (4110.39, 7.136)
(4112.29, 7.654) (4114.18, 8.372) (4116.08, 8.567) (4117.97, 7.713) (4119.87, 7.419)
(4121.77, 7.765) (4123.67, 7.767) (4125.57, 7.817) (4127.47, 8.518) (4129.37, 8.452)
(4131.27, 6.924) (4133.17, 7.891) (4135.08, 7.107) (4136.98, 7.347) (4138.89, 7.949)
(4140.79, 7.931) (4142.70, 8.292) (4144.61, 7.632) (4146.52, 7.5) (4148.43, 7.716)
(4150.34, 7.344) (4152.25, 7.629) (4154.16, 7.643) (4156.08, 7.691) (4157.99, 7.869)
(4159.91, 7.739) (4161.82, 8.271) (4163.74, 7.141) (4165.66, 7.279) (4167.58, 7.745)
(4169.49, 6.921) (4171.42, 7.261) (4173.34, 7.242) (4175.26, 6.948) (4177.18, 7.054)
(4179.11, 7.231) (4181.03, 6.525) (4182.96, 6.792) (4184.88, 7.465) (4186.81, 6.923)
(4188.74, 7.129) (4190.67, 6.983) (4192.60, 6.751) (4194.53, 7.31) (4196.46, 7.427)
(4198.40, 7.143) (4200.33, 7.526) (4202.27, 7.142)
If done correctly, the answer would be 4050.27 angstrom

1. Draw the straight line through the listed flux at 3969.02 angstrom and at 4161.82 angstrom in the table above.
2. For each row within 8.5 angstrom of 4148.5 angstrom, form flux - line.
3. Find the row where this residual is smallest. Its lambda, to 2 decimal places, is 4150.34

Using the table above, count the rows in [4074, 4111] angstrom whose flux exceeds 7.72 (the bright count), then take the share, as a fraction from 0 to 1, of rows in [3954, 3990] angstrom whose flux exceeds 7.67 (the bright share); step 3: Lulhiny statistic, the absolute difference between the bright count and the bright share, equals 14.3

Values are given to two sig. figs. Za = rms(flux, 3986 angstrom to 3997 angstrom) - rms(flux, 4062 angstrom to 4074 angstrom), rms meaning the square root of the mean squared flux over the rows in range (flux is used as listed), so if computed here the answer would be -0.37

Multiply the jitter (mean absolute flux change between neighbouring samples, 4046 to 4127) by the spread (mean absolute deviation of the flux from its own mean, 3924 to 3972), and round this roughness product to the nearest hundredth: 0.23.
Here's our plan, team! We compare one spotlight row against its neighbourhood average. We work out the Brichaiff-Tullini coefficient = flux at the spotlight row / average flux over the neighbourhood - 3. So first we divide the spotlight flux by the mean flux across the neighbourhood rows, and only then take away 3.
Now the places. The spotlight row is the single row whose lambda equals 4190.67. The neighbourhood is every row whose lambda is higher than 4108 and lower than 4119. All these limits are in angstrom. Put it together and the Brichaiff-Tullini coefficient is -2.11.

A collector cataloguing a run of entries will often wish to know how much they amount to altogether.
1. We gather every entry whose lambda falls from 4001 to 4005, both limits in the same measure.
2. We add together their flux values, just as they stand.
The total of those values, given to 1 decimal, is 15.7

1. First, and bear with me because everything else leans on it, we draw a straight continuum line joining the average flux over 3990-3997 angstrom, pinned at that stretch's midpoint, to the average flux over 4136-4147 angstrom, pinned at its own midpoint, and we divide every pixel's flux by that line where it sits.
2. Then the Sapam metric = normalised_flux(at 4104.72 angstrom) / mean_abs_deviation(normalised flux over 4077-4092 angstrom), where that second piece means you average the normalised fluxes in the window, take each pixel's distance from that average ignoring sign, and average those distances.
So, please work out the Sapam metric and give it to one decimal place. 20.1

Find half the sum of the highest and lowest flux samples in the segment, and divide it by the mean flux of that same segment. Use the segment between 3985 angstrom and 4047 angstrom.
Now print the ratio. 1.02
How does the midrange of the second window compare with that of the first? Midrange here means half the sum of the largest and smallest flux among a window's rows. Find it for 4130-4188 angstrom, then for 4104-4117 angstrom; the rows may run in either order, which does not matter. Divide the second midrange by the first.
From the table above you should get 1.06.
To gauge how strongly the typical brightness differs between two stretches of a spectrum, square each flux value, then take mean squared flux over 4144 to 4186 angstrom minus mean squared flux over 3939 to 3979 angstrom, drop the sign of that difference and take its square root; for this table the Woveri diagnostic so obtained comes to 3.1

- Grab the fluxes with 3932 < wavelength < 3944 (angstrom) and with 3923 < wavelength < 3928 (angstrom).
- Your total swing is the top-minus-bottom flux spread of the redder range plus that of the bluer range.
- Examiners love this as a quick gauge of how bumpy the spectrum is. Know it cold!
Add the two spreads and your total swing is 3.1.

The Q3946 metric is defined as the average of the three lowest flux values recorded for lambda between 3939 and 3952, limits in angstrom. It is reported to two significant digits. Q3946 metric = 7.6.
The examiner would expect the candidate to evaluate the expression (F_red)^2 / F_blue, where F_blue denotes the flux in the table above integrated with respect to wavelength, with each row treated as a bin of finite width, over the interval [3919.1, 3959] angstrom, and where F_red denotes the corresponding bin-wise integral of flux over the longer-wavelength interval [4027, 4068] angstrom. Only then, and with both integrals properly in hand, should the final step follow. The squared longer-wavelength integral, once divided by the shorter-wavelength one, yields 317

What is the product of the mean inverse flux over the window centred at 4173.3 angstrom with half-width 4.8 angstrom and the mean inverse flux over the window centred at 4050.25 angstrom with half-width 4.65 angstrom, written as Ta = 0.0180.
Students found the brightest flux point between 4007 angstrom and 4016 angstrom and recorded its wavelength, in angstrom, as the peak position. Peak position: 4013.13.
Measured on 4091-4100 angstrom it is 4095.28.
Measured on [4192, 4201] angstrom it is 4200.33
